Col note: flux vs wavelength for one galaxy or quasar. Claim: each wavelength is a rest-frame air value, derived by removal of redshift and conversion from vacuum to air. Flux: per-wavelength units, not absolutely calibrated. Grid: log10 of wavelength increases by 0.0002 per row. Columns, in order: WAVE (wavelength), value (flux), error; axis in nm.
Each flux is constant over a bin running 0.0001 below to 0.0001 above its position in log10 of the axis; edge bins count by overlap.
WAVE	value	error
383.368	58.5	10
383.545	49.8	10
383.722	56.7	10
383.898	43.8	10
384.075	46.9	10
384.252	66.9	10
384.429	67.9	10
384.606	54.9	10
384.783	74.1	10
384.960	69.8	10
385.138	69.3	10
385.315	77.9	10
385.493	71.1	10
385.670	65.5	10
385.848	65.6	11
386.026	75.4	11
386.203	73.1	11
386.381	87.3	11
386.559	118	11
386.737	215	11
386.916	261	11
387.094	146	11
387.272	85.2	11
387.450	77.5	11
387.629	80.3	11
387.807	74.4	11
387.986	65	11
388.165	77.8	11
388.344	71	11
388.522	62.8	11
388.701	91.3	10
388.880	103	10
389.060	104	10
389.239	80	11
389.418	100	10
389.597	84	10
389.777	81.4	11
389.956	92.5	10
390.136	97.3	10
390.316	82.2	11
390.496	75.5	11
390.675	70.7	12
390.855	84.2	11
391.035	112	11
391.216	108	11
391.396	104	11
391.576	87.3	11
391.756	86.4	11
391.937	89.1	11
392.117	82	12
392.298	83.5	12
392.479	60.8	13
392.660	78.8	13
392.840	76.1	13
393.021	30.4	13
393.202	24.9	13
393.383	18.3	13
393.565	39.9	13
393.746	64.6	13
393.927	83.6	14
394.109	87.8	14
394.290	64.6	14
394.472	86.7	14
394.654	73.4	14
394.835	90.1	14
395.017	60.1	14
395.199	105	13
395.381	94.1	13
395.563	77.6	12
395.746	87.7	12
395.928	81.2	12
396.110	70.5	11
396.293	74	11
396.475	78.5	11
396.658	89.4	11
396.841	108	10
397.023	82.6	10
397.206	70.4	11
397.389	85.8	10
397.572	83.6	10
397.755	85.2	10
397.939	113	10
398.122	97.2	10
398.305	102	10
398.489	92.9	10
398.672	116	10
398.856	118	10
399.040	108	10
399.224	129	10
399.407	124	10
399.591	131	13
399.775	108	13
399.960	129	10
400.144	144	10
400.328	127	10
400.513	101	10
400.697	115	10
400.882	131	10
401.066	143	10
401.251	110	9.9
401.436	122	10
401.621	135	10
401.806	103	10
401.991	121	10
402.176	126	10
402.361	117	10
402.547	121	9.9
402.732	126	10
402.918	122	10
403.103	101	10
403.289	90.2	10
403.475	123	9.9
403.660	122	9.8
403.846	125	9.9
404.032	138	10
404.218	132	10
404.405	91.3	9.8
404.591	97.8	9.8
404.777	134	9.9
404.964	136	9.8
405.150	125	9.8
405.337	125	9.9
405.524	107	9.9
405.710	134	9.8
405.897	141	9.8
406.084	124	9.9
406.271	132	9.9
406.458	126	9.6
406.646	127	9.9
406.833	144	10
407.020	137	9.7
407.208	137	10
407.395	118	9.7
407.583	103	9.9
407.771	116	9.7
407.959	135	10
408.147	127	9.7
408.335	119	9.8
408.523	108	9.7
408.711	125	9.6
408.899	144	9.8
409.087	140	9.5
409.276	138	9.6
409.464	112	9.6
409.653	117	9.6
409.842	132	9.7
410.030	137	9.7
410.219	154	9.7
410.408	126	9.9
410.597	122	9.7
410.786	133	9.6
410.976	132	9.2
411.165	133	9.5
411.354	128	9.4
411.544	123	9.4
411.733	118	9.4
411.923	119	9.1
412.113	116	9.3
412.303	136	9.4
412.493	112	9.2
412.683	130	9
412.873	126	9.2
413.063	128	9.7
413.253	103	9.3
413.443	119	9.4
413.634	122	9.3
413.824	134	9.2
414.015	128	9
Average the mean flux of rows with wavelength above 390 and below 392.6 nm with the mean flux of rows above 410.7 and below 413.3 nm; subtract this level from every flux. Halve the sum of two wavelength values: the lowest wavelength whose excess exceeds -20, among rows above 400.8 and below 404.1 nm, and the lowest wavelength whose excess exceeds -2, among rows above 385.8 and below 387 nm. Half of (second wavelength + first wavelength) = 393.72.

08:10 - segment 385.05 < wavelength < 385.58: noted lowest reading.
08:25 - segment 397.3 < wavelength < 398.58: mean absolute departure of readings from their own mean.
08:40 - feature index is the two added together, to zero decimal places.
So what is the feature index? 78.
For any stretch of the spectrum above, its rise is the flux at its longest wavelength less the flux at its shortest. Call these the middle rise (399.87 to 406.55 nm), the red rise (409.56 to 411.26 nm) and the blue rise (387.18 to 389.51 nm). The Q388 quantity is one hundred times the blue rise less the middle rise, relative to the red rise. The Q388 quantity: 111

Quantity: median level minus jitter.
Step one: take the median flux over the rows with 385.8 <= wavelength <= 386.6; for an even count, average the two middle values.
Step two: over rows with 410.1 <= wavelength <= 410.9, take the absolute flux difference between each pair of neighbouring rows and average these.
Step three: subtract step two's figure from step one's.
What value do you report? 61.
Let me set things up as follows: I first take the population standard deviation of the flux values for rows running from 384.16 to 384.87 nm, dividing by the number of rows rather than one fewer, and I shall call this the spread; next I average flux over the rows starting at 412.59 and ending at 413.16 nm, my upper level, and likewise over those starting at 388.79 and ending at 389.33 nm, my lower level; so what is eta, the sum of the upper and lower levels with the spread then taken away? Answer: 217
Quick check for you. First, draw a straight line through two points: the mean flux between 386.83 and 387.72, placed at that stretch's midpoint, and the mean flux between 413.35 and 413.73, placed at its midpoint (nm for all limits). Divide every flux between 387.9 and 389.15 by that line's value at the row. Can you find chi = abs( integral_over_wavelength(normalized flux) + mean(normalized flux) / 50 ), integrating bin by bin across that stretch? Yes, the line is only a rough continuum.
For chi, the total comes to 0.81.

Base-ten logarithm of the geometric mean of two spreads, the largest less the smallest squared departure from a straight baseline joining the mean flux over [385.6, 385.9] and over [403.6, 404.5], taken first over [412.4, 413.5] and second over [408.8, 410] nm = 3.1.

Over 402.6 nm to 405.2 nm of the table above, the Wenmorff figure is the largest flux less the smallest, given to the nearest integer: 48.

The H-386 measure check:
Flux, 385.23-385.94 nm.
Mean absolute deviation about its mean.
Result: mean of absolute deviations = 4.5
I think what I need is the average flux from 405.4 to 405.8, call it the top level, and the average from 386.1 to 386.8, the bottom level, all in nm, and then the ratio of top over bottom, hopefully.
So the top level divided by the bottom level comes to 1.0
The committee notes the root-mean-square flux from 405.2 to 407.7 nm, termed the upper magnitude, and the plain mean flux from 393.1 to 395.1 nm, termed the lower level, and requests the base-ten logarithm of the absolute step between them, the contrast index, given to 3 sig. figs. 1.81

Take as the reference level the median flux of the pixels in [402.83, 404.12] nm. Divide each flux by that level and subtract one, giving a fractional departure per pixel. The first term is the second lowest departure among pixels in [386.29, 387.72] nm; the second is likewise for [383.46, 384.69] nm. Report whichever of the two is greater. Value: -0.34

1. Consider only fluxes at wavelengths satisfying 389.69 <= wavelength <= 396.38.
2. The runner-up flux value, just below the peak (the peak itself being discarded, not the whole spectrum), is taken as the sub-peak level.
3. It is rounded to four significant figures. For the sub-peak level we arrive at 108.0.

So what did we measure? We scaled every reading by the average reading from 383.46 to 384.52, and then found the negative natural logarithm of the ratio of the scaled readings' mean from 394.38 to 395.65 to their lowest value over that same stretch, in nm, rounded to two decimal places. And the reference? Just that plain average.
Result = -0.33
